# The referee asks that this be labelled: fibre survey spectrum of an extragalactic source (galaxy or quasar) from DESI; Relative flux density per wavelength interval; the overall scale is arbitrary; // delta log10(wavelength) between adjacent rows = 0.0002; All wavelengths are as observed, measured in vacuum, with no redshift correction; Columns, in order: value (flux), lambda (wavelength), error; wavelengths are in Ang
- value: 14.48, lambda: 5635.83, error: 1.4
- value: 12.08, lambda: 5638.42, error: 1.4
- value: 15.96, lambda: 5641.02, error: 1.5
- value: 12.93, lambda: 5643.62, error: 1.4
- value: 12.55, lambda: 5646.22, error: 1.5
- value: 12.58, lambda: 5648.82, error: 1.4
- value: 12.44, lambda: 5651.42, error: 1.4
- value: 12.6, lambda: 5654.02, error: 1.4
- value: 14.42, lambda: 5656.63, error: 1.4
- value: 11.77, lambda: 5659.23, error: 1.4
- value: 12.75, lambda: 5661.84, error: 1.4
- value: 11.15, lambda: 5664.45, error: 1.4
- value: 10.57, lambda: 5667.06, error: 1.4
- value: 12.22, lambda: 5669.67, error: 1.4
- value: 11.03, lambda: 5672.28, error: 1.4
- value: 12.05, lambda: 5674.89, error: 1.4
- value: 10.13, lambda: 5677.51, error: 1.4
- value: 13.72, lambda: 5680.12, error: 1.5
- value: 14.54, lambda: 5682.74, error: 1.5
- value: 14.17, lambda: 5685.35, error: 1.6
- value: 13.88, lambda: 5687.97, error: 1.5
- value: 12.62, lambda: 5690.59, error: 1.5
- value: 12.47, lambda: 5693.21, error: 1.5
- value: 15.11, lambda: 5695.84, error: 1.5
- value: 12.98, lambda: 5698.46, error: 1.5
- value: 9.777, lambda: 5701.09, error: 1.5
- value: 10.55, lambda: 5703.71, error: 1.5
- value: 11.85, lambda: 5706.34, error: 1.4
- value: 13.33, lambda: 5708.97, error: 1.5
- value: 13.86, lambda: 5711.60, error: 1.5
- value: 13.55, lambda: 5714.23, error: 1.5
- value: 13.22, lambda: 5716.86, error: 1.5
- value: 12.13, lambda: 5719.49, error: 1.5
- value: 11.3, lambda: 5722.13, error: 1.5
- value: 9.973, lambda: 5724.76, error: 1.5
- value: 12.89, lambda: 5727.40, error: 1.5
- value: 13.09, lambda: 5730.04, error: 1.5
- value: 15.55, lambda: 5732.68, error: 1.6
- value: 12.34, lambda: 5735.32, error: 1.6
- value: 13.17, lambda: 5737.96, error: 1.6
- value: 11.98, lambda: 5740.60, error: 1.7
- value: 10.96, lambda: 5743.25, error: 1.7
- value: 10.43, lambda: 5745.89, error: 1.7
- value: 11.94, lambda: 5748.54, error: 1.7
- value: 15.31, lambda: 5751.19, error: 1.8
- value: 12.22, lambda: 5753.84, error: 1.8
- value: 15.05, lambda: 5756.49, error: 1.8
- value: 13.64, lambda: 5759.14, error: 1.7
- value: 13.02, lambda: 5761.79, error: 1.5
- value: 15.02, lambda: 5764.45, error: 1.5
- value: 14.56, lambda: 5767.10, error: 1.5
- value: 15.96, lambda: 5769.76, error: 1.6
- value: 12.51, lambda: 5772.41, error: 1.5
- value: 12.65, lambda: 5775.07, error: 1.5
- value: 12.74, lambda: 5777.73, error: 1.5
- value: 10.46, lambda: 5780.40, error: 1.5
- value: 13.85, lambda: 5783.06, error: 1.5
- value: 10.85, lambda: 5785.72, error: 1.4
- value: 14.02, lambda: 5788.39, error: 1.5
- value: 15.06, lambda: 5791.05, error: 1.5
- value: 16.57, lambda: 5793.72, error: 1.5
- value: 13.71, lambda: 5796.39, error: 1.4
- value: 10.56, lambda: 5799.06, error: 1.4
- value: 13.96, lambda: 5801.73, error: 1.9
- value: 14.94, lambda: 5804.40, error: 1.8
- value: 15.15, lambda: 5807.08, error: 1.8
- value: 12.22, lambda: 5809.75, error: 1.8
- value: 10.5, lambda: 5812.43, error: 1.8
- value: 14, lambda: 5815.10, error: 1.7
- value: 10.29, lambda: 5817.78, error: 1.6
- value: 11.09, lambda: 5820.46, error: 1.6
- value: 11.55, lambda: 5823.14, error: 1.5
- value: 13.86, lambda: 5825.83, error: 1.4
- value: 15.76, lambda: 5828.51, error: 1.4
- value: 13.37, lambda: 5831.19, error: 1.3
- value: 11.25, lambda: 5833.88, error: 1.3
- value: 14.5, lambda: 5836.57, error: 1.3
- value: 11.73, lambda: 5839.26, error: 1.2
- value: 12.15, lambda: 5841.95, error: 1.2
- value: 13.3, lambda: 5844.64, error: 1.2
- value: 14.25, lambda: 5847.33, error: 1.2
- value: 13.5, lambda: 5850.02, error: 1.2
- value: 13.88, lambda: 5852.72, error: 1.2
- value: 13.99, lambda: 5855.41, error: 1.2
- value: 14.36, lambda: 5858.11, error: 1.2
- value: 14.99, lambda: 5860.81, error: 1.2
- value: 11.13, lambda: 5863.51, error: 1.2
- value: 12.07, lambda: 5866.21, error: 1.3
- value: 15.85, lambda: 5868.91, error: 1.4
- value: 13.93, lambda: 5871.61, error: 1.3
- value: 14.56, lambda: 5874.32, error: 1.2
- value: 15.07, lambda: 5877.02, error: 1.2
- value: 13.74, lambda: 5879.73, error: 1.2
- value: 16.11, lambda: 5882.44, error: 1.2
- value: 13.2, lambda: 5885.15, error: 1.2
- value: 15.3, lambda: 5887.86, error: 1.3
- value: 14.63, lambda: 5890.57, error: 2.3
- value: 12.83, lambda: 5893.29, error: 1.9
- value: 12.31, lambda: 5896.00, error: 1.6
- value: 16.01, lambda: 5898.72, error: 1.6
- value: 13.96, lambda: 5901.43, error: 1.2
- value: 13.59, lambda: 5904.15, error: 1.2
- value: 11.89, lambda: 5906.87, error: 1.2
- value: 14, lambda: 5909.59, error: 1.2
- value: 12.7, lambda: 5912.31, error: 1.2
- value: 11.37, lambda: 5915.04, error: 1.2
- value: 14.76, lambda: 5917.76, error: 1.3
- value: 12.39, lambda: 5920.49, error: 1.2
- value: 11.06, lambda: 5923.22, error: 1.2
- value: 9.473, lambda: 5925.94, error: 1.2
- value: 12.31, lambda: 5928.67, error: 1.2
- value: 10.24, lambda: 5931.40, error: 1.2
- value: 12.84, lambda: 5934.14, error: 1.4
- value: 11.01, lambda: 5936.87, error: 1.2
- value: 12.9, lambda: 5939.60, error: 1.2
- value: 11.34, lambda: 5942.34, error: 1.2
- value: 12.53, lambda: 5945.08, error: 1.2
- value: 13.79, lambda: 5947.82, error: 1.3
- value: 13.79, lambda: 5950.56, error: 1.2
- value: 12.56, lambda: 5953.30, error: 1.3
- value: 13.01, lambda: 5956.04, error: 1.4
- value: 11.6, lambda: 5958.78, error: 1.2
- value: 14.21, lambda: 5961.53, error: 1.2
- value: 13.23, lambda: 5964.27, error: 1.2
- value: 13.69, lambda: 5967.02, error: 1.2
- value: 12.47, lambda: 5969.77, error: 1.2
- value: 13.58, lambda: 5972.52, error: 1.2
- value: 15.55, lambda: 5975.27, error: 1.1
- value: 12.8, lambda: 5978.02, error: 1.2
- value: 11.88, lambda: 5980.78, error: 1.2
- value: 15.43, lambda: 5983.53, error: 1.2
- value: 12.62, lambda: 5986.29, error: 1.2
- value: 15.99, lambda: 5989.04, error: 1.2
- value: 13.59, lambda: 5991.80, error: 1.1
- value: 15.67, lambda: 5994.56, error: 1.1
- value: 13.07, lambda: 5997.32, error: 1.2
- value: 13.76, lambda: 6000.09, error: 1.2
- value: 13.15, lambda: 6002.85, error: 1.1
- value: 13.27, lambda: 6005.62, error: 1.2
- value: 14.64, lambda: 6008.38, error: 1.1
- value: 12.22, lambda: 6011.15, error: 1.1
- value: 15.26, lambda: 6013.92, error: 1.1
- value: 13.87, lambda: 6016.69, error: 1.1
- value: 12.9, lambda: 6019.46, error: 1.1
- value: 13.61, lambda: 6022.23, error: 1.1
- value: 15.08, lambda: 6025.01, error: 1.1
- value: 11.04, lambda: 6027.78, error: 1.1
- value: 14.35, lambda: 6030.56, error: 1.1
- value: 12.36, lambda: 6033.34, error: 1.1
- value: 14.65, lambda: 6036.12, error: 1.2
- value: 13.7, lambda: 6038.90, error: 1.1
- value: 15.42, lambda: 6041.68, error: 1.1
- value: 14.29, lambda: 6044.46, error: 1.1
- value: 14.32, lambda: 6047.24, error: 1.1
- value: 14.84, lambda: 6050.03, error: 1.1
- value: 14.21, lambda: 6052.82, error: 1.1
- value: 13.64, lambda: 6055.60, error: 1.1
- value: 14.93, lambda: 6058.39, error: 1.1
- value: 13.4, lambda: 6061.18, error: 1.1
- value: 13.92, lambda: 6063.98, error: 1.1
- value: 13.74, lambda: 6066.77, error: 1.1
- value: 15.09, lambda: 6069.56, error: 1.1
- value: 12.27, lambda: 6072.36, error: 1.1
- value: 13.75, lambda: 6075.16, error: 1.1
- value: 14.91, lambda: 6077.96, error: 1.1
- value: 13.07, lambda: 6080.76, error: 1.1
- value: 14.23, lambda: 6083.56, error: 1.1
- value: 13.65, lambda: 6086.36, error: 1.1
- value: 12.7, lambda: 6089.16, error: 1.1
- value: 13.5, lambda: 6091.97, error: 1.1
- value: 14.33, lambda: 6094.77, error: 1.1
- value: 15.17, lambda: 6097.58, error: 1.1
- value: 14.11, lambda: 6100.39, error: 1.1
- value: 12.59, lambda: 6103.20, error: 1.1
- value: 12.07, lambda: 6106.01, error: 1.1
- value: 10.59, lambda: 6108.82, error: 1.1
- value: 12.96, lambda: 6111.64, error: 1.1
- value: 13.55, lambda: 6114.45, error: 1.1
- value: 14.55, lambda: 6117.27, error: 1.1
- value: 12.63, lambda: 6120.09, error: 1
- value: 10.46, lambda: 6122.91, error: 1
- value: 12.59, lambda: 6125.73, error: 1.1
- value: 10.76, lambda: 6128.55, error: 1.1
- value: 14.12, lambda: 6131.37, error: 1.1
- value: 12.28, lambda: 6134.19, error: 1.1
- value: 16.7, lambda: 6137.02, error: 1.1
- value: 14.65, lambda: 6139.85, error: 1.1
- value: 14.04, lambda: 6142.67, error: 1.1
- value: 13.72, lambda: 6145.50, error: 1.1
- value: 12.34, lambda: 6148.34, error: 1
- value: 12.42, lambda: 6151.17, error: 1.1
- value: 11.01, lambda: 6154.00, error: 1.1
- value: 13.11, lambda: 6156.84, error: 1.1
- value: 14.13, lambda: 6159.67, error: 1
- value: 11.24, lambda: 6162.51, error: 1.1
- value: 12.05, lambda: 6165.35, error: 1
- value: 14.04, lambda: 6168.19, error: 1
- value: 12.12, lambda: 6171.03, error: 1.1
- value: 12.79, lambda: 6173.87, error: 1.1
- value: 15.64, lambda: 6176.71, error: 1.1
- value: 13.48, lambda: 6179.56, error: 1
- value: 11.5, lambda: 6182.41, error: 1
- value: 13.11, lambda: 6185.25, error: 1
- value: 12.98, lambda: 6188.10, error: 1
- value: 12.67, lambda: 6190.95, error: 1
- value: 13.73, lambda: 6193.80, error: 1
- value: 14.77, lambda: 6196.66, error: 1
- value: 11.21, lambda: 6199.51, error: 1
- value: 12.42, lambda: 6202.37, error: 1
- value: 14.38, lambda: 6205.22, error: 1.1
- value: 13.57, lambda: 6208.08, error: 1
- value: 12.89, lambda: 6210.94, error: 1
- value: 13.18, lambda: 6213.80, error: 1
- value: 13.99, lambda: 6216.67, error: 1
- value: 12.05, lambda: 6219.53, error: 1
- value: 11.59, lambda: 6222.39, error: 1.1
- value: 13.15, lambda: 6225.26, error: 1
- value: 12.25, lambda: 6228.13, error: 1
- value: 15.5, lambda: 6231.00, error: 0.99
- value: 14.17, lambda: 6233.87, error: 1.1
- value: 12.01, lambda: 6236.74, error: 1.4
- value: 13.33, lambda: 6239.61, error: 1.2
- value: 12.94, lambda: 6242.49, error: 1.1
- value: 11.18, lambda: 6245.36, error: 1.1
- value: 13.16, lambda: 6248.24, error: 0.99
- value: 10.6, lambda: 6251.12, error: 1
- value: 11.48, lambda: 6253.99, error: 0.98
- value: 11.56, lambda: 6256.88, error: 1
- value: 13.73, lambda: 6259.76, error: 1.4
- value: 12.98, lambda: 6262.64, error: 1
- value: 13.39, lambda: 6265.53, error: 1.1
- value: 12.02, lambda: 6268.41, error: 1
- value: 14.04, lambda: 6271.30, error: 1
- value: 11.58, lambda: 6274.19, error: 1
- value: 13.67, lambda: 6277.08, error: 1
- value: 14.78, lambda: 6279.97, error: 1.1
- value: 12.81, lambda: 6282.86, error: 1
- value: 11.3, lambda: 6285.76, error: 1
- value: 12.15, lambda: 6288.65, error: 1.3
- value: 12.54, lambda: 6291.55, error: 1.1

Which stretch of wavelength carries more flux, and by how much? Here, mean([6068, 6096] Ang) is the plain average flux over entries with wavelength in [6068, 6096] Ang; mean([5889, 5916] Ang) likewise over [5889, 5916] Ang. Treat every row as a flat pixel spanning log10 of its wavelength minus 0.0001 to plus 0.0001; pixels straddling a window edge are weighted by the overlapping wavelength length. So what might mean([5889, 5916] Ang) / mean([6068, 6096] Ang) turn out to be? 0.97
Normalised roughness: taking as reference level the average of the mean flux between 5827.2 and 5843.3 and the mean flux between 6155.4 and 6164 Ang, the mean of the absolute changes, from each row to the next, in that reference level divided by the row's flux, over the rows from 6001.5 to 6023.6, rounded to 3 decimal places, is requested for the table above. 0.099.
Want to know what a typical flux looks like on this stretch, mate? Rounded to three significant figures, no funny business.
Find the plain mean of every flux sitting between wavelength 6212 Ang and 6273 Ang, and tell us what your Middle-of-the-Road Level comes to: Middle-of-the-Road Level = 12.8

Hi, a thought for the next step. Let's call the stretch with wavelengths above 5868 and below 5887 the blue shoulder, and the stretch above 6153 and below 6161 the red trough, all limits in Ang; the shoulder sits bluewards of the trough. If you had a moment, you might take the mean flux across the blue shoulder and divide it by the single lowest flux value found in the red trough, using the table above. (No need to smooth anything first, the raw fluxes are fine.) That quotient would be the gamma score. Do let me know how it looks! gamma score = 1.33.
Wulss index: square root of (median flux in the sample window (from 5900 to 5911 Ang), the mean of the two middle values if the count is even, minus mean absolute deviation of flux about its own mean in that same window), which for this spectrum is 3.61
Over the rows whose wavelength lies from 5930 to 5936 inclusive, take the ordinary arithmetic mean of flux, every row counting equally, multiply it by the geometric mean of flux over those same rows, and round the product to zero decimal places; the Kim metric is 132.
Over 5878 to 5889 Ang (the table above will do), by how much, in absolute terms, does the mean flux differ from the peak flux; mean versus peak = 1.5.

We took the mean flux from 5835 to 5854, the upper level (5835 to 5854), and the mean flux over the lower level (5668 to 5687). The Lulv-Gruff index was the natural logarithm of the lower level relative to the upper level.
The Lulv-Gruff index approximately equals -0.06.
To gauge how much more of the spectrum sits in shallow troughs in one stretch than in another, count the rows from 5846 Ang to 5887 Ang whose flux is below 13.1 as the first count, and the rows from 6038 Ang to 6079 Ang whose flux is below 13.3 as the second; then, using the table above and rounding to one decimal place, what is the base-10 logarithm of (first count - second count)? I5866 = 0.0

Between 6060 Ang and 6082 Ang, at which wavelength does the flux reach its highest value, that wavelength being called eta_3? 6069.56 Ang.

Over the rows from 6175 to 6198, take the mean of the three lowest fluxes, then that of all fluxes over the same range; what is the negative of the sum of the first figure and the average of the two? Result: -25.3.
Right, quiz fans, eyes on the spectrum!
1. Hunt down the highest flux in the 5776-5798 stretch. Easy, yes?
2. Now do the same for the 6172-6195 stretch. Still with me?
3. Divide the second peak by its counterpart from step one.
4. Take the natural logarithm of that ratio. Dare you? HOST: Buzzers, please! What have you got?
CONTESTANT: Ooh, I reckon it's -0.058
